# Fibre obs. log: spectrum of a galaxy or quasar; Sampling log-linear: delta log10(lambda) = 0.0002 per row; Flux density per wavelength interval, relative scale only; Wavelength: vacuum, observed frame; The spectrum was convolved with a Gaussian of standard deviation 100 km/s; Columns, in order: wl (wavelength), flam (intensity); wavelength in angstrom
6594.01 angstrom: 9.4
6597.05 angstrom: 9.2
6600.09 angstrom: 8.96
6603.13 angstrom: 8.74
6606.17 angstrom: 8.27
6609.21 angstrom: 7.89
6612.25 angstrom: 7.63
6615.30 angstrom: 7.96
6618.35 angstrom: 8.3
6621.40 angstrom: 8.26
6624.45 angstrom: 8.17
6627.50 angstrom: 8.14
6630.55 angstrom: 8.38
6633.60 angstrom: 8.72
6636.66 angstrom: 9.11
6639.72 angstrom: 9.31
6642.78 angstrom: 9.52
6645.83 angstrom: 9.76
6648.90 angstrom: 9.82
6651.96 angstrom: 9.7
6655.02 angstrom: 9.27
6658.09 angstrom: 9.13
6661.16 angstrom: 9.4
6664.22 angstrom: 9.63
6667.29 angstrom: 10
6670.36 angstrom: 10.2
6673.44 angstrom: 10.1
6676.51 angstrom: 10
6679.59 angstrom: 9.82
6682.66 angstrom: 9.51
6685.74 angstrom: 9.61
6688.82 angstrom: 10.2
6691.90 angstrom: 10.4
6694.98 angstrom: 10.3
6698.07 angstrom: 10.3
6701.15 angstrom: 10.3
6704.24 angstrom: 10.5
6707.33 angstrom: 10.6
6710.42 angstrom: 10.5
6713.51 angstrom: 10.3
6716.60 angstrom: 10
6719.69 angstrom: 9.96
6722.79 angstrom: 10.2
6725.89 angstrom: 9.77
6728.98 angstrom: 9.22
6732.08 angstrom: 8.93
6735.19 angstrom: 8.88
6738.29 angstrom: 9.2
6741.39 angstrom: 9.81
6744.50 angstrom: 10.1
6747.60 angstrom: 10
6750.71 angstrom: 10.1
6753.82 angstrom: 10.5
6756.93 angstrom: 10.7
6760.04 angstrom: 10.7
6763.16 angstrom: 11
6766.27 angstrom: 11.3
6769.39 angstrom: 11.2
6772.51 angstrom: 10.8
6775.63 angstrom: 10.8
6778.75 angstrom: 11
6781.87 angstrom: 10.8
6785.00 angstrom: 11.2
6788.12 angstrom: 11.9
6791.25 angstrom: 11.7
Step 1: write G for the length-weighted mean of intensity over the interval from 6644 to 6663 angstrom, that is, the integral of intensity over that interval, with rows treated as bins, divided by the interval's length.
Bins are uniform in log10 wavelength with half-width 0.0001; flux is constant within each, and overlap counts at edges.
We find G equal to 9.5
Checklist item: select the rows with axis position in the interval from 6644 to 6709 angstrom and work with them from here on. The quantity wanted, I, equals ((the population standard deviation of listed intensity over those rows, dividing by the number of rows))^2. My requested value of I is 0.16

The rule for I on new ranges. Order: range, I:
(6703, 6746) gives 0.32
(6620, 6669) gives 0.37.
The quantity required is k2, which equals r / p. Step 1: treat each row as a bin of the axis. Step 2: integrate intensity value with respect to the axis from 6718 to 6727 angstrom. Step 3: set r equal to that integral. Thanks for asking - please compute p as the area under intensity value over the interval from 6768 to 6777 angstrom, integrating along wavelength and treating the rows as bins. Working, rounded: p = 98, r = 90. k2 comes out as 0.9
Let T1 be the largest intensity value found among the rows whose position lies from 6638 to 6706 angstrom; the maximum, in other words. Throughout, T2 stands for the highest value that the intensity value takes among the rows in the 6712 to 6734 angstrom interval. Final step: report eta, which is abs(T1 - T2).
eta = 0.20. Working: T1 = 10.5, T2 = 10.3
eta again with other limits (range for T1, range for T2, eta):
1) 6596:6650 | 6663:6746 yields 0.78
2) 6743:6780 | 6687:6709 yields 0.70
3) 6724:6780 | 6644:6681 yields 1.10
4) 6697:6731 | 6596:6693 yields 0.20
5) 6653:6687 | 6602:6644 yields 0.68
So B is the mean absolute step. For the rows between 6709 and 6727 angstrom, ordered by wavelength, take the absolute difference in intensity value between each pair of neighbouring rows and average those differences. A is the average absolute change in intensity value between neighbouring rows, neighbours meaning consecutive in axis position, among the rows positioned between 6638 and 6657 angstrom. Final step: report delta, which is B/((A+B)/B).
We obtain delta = 0.13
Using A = 0.212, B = 0.24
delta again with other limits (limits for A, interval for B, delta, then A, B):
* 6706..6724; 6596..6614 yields 0.20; 0.176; 0.31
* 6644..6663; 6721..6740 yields 0.20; 0.204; 0.33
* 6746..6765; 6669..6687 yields 0.07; 0.200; 0.16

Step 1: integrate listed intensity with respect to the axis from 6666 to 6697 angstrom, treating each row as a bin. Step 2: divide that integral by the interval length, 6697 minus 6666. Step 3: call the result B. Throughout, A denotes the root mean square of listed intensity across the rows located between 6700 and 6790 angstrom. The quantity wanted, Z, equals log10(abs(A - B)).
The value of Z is -0.44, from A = 10.4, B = 10.0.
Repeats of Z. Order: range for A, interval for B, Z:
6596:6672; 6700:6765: 0.04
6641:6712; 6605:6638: 0.23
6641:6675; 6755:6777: 0.09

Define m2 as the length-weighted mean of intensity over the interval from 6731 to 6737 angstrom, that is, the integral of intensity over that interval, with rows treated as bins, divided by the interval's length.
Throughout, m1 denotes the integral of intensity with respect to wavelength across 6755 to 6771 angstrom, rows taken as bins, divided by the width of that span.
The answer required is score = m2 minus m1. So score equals -2.1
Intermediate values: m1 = 11.0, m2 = 8.9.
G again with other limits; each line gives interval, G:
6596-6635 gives 8.3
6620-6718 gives 9.7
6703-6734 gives 10.0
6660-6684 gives 9.8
